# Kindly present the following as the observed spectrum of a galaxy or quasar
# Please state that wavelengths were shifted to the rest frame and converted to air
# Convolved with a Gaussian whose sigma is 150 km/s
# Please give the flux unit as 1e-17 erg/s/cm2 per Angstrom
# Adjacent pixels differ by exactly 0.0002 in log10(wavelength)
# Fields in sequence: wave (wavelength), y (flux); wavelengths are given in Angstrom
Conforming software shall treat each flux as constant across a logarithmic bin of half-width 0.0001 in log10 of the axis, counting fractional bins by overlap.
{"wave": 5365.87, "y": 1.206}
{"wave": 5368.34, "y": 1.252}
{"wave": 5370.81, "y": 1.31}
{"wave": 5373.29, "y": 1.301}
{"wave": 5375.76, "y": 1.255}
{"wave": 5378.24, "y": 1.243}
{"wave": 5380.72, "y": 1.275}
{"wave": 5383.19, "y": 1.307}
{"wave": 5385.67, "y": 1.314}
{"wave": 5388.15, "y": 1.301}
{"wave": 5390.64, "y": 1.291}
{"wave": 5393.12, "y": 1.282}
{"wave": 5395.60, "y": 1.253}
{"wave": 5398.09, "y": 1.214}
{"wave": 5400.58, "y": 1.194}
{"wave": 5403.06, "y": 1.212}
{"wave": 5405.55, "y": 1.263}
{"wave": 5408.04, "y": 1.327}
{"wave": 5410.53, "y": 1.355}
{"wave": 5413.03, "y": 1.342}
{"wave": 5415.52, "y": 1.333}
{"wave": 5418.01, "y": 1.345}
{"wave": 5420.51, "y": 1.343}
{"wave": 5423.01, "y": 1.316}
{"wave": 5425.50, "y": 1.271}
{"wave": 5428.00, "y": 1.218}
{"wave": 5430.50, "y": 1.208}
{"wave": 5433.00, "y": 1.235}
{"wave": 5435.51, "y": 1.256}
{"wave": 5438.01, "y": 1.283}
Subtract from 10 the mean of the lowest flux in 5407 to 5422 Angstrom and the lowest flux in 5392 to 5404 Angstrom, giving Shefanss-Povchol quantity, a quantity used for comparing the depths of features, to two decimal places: 8.74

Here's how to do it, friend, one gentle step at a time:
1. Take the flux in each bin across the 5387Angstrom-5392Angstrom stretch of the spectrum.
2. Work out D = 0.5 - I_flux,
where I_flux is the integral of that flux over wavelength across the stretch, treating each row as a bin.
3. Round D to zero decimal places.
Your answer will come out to -6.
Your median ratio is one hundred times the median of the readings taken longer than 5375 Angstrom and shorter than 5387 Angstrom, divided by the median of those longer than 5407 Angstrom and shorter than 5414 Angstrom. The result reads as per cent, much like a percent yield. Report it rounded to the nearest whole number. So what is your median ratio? 95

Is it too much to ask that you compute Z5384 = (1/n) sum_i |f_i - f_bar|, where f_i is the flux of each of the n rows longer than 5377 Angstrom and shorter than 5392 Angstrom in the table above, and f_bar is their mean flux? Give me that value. 0.020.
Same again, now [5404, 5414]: 0.029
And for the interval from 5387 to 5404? 0.037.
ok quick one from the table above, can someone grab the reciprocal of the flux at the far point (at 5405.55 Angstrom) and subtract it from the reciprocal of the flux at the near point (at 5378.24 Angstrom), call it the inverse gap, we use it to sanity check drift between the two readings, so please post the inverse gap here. 0.01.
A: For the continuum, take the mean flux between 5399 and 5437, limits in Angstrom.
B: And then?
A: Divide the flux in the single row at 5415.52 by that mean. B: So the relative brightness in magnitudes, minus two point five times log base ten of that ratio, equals -0.043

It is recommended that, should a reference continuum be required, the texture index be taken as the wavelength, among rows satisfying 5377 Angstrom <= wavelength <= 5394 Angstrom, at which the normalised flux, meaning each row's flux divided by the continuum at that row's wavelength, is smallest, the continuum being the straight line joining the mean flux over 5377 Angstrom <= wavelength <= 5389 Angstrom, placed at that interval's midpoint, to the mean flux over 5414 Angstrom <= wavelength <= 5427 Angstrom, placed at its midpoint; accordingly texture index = 5378.24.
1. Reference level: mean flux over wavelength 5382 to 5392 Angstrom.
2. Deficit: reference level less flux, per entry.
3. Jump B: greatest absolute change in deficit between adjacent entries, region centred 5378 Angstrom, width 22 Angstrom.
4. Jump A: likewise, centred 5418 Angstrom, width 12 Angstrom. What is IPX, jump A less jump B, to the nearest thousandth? -0.031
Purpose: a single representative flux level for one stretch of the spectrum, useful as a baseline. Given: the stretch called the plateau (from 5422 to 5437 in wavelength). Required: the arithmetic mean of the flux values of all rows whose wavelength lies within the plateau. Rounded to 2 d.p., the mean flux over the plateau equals 1.25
